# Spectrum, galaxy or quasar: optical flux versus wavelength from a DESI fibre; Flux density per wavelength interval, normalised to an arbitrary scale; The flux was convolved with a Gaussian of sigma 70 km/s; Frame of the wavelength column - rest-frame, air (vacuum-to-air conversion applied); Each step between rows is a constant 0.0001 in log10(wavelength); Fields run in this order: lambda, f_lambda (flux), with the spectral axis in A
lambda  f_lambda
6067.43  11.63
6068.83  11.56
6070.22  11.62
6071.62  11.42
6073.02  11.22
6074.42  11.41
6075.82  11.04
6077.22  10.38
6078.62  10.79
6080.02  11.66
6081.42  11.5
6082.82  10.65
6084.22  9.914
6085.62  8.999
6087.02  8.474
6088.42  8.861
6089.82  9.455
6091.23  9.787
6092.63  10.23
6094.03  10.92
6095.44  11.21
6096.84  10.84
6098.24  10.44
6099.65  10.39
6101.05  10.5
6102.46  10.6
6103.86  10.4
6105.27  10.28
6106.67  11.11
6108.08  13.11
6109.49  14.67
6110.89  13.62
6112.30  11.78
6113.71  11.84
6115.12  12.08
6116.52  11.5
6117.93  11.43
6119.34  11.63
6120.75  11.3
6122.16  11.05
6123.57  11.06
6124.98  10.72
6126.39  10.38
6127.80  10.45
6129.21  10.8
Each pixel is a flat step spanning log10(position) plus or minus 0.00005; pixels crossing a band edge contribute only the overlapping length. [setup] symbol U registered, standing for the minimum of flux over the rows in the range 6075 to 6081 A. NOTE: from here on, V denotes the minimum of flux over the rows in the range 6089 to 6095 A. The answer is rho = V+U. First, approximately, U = 10.38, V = 9.455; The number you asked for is 19.8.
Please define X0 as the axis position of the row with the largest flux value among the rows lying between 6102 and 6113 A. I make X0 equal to 6109.49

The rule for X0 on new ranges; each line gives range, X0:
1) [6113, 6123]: 6115.12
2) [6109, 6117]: 6109.49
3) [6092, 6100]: 6095.44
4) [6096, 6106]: 6096.84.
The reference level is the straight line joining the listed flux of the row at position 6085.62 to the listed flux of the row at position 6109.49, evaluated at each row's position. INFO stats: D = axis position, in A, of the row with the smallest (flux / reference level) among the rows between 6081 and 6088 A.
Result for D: 6087.02 A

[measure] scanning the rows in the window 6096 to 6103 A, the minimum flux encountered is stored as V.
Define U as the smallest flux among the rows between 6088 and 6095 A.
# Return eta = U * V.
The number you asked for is 92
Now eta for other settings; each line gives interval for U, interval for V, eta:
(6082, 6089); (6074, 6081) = 88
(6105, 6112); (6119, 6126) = 110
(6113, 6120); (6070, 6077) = 126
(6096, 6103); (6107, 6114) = 122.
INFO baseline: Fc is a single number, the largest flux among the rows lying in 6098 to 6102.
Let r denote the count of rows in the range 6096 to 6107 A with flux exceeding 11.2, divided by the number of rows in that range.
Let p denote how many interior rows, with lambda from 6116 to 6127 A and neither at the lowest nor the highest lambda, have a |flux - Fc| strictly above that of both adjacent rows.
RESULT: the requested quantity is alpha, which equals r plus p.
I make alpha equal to 2.0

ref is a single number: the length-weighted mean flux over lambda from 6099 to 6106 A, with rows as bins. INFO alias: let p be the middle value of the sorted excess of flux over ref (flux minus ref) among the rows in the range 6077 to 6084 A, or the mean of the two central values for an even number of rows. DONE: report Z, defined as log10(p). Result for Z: -0.46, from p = 0.3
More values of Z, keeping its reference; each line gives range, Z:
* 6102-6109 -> -0.82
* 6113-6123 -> 0.02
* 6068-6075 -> -0.01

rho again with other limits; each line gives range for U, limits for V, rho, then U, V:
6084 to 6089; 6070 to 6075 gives 19.7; 8.474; 11.22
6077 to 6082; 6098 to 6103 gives 20.8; 10.38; 10.39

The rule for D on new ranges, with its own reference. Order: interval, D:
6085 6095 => 6087.02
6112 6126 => 6124.98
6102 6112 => 6105.27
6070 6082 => 6081.42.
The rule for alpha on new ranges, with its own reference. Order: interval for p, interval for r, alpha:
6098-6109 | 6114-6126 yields 1.6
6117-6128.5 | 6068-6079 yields 2.6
